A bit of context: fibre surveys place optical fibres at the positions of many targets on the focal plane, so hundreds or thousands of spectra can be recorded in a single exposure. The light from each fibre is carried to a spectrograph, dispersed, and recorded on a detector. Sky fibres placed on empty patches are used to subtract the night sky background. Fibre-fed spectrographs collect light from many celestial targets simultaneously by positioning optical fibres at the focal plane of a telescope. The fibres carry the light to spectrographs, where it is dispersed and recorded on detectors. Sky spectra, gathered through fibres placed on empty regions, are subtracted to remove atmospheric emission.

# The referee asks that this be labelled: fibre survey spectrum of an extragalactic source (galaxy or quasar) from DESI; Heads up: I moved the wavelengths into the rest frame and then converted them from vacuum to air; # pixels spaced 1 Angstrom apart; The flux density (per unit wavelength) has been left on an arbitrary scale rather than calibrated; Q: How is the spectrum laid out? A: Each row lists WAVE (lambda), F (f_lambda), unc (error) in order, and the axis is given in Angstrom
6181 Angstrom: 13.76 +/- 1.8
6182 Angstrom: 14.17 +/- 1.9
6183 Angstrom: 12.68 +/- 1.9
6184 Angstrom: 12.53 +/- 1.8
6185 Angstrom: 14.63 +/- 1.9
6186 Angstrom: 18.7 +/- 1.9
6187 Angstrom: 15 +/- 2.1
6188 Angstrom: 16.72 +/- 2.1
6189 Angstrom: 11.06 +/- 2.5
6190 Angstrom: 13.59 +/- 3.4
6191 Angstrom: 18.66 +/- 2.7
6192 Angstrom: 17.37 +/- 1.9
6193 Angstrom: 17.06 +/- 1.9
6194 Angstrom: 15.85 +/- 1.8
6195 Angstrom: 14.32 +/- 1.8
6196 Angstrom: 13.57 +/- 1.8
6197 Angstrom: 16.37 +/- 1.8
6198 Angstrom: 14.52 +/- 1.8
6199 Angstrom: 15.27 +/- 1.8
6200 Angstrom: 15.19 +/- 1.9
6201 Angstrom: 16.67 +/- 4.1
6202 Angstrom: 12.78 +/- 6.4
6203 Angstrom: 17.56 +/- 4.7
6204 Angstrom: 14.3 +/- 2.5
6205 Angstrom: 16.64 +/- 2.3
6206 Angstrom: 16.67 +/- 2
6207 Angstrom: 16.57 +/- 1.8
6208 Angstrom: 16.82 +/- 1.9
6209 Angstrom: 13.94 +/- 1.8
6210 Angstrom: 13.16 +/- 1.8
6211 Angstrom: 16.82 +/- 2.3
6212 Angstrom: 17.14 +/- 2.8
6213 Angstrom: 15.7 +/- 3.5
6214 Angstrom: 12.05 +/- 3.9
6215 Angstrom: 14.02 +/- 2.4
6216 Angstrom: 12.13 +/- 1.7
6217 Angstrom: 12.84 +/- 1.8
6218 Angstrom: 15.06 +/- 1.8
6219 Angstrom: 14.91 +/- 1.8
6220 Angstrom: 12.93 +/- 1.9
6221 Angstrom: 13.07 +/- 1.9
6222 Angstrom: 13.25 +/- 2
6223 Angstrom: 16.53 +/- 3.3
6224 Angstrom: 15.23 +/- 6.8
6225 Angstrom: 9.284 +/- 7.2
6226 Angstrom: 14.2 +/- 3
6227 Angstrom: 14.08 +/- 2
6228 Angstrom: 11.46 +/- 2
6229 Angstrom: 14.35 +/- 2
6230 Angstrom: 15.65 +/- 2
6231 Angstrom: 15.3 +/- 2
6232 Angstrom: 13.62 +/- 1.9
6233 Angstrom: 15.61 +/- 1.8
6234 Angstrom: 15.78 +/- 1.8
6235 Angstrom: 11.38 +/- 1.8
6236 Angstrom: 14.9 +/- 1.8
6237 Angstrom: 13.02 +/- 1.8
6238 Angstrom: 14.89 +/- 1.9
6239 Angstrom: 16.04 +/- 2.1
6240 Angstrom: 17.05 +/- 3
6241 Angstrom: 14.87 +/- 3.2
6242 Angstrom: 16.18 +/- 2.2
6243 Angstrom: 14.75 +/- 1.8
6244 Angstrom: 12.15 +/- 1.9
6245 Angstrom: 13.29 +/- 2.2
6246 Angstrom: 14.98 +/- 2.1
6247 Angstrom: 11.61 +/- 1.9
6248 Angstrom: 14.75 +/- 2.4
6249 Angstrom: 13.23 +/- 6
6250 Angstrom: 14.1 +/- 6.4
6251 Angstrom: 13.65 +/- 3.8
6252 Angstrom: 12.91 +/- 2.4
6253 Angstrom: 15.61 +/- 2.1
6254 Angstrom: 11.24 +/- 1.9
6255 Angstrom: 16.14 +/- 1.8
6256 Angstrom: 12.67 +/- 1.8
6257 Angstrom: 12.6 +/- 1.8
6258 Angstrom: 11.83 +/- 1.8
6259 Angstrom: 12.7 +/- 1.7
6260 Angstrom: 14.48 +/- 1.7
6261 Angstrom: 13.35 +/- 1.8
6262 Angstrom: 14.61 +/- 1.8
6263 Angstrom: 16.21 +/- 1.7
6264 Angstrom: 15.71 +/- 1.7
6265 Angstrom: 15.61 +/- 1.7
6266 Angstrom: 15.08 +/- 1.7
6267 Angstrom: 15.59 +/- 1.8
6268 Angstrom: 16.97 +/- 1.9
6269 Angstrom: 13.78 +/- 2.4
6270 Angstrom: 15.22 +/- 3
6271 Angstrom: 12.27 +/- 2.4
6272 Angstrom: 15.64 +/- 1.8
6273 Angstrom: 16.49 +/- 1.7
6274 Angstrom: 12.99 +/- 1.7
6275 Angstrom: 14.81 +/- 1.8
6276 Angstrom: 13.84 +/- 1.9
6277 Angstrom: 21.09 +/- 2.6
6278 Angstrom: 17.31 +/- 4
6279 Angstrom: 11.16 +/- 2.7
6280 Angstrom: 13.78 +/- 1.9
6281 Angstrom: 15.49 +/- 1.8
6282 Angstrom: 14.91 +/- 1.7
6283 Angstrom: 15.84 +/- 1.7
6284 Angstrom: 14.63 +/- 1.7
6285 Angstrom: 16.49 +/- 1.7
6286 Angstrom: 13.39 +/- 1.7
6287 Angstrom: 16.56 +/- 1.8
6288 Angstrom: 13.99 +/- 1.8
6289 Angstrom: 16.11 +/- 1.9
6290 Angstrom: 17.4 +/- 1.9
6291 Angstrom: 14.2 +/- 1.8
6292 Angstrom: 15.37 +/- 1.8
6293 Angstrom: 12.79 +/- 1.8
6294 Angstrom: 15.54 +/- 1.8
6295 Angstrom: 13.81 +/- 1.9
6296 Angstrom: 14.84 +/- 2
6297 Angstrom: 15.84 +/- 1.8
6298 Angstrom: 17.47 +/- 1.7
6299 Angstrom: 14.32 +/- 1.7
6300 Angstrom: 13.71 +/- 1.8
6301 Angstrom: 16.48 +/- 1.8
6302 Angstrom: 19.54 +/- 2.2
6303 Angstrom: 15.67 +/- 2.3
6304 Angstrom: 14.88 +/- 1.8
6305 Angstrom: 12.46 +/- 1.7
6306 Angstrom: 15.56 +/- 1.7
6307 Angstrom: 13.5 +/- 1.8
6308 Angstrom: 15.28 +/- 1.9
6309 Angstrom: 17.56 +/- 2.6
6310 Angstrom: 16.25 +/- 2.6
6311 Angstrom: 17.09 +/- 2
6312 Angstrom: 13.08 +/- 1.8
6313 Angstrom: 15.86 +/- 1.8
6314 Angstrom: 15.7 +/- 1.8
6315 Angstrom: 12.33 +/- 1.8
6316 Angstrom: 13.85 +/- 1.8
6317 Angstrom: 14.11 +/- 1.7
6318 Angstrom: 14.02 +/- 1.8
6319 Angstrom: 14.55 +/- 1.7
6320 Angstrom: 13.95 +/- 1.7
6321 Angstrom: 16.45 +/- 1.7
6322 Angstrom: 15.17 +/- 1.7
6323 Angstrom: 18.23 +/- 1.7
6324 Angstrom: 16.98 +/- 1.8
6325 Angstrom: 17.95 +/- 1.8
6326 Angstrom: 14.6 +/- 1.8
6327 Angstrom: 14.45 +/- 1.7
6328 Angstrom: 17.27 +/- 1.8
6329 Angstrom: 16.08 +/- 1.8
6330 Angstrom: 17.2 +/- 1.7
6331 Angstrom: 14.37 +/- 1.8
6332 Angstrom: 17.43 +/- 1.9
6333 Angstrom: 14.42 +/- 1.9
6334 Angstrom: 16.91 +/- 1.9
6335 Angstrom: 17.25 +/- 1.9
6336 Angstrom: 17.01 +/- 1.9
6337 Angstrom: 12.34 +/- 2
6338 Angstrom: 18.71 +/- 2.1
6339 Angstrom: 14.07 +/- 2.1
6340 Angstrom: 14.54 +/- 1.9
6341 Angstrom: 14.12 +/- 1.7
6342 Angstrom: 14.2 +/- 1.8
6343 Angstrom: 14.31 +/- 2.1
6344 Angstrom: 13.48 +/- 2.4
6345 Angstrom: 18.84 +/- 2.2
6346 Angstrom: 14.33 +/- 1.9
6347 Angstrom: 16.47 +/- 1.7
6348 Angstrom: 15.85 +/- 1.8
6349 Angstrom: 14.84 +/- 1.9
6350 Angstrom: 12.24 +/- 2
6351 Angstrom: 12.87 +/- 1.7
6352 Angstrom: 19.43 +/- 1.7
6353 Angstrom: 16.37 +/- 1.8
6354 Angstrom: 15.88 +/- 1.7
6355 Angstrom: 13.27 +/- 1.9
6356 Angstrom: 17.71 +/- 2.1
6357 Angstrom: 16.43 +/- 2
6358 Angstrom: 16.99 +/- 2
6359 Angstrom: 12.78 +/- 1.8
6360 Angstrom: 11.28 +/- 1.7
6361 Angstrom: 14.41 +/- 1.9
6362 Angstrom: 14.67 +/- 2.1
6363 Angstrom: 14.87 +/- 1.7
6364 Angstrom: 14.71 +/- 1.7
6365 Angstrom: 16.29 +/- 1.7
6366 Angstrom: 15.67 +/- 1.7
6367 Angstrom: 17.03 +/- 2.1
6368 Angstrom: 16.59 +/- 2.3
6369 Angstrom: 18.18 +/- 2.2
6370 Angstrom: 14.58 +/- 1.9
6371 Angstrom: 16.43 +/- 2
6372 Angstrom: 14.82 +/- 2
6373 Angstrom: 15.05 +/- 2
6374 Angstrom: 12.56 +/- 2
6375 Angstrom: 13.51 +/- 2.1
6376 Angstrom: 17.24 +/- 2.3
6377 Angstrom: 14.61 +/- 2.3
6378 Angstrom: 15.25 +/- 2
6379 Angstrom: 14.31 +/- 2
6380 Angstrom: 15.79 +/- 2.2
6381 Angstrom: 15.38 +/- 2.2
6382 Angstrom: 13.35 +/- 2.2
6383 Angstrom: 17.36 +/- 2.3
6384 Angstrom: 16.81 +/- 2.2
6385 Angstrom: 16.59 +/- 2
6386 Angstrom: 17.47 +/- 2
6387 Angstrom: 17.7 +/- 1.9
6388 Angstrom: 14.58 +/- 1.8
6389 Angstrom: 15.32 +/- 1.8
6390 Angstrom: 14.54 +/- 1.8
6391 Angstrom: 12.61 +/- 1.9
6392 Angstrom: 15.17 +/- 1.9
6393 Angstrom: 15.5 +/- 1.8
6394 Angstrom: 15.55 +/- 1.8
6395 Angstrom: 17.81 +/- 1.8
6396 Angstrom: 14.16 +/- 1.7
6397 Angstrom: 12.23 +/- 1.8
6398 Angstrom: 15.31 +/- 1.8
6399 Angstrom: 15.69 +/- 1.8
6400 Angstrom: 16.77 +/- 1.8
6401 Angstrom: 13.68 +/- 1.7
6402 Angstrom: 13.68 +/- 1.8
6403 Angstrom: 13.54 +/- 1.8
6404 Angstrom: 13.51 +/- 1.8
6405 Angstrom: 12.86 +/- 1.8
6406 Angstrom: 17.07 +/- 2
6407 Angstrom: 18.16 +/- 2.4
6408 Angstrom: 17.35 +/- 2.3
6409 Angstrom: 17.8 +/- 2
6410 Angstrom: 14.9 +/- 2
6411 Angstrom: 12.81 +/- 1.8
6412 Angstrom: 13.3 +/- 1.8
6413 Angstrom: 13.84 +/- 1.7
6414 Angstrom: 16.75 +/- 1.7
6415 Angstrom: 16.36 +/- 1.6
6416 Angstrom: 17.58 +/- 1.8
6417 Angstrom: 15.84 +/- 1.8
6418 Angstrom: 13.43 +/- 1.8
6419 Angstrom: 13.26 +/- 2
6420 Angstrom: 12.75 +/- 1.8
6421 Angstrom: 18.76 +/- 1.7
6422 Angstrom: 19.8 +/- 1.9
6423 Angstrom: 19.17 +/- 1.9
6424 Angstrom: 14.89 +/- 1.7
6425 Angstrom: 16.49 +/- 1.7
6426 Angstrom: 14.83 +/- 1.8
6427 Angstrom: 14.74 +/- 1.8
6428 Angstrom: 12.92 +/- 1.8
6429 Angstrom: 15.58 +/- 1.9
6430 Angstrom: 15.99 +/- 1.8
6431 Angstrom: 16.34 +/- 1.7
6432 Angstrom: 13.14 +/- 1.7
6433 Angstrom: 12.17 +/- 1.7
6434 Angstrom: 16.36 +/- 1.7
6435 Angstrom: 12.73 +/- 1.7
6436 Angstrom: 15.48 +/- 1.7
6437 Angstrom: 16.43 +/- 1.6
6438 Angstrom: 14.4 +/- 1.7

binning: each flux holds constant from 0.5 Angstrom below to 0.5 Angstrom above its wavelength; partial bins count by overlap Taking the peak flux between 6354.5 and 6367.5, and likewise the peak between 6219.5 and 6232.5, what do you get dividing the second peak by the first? 0.93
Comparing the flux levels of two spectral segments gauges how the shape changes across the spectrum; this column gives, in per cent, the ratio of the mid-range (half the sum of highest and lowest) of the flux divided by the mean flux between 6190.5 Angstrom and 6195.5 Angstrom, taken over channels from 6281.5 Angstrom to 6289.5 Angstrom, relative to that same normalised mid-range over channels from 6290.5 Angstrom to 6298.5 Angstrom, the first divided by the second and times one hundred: 99.0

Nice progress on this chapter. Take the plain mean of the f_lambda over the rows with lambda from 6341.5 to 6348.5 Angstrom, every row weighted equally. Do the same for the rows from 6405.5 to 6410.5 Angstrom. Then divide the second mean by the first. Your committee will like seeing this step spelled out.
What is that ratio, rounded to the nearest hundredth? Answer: 1.11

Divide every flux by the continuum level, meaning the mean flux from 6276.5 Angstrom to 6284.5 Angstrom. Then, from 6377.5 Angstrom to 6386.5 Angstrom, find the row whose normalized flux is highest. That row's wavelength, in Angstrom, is 6386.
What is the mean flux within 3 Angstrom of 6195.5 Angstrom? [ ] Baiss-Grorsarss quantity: 15.3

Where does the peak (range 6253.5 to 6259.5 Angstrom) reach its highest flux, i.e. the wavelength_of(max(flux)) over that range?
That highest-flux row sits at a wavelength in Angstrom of 6255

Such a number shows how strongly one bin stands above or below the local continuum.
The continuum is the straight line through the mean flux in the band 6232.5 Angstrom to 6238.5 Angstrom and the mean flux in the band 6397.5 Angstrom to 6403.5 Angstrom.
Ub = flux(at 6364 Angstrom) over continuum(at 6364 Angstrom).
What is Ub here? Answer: 1.00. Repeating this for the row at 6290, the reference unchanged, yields 1.21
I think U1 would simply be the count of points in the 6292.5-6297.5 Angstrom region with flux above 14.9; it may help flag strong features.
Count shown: 2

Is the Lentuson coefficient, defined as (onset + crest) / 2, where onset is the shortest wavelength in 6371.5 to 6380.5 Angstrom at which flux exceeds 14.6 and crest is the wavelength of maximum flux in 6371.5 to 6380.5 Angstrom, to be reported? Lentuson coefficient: 6374.0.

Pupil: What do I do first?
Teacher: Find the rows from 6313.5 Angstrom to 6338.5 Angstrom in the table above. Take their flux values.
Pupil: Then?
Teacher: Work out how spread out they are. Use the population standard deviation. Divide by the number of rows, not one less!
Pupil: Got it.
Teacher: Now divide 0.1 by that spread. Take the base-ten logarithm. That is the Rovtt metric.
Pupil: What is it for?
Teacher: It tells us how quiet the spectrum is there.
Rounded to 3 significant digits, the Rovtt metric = -1.25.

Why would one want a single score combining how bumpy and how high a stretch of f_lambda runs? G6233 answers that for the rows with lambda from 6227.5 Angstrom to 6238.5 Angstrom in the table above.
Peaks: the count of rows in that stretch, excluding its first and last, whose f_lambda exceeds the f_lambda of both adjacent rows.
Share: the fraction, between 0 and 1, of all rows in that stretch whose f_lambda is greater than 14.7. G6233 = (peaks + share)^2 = 12.6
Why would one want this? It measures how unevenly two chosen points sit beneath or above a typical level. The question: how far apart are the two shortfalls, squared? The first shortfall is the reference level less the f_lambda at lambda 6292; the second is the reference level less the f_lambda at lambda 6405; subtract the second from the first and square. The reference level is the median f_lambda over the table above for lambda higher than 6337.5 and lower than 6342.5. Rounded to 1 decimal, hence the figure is 6.3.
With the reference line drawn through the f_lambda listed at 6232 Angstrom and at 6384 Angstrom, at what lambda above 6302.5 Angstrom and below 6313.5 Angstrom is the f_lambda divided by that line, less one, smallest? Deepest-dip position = 6305 Angstrom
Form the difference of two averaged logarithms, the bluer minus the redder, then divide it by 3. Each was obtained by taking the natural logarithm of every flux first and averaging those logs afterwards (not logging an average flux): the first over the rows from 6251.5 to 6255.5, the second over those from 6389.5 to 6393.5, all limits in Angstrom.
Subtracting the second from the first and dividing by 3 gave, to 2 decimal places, -0.01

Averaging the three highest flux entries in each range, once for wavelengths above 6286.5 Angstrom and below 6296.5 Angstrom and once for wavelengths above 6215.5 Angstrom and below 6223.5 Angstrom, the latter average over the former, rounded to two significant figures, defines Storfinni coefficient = 0.93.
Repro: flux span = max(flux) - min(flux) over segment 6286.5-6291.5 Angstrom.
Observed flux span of 3.4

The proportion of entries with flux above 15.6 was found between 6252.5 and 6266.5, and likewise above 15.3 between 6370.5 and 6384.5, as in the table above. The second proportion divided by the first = 1.20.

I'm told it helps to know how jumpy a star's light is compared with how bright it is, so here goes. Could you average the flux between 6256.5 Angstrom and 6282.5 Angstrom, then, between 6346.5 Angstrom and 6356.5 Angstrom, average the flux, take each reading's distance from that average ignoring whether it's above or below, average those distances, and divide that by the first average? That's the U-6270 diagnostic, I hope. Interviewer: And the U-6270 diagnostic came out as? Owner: 0.119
